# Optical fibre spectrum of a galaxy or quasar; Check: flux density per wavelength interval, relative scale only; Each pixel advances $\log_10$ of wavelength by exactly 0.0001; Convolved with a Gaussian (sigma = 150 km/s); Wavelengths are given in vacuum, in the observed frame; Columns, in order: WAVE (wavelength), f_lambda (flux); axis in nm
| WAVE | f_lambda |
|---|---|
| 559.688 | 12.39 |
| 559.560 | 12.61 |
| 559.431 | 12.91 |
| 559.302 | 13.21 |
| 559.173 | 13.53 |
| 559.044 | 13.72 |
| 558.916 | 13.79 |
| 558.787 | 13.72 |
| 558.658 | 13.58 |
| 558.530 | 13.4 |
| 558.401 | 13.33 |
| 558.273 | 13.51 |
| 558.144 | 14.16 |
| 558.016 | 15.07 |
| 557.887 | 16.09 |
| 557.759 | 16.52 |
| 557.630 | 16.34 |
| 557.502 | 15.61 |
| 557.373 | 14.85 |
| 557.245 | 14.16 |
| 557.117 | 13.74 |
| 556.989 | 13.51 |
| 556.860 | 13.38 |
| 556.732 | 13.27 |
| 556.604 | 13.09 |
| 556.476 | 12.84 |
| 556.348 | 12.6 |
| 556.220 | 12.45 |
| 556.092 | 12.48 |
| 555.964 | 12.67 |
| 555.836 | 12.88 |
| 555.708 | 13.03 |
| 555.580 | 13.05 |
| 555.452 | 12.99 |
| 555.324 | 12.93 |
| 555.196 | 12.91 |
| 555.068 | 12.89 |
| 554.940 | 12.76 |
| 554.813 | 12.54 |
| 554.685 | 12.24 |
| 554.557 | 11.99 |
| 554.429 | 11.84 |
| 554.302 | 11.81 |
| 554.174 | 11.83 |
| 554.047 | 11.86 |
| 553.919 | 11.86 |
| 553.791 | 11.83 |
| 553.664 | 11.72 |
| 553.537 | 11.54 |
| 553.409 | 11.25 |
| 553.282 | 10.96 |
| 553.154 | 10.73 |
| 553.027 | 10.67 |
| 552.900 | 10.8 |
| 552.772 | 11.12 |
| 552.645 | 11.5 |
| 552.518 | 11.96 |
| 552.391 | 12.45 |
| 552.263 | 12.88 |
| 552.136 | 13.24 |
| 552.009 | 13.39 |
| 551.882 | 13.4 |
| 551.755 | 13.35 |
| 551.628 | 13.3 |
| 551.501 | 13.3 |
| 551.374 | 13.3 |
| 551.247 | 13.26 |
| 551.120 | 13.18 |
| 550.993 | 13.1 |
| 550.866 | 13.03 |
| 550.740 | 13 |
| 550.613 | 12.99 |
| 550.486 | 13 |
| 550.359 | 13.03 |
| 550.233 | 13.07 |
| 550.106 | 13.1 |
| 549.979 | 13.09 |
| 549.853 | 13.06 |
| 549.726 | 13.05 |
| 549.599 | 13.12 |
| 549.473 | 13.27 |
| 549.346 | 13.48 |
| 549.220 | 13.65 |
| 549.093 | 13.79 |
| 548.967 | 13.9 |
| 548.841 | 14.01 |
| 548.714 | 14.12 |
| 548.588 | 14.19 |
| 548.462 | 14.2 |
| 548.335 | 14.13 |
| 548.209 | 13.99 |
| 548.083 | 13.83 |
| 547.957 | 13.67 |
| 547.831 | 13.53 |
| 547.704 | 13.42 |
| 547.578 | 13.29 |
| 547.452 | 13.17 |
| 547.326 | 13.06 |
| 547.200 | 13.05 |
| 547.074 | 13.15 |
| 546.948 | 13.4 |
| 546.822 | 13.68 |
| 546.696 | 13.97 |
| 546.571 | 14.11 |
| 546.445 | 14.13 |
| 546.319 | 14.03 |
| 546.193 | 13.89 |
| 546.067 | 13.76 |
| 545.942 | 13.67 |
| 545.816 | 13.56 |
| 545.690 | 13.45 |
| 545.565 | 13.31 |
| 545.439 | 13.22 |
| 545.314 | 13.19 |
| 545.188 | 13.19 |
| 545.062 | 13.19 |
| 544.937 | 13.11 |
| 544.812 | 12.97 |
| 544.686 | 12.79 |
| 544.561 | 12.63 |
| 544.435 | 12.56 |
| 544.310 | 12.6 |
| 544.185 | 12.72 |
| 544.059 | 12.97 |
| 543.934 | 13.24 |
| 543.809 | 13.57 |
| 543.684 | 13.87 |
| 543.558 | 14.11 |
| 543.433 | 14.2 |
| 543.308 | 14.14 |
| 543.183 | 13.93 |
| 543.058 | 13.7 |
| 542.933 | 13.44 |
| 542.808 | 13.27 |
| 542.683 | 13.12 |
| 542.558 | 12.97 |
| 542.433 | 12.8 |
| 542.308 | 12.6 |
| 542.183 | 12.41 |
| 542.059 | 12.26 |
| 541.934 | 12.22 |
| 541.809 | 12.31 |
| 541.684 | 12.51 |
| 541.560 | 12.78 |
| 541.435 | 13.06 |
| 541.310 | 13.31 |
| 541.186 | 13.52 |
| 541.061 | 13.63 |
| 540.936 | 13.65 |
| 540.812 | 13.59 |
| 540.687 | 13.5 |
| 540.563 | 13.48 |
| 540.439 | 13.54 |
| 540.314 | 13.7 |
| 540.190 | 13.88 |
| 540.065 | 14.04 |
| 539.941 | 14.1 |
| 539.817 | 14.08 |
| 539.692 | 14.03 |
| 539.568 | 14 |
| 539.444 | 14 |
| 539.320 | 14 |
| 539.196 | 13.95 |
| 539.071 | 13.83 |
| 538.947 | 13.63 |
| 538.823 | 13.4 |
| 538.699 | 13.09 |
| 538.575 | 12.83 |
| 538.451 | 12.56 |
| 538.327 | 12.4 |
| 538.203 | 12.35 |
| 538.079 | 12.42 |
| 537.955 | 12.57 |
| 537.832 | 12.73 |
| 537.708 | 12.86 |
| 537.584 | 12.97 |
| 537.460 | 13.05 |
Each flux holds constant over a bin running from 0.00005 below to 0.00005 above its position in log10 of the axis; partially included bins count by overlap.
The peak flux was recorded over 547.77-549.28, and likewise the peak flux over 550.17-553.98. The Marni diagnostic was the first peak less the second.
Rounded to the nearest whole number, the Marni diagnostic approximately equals 1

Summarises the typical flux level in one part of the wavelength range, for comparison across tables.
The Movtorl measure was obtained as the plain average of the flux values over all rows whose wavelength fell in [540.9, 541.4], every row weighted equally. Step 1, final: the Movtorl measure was 13.5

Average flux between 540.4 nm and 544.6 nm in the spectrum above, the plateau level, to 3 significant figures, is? 13.2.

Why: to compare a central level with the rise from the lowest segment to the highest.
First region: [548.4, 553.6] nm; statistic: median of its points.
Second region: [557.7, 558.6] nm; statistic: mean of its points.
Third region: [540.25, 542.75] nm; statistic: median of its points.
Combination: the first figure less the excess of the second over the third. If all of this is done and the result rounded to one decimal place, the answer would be 11.6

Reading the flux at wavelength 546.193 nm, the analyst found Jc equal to 13.89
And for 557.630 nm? 16.34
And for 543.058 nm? 13.7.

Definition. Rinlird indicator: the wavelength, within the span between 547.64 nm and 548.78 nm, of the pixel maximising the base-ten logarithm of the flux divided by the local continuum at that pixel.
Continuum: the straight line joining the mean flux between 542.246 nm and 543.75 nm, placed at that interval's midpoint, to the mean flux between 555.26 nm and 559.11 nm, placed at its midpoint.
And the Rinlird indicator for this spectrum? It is 548.462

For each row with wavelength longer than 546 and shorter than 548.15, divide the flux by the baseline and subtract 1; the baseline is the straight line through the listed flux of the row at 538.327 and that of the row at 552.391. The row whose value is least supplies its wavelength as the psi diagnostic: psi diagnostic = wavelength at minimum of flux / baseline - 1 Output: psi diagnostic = 547.200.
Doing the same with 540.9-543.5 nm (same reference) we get 541.934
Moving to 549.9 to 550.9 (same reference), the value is 550.613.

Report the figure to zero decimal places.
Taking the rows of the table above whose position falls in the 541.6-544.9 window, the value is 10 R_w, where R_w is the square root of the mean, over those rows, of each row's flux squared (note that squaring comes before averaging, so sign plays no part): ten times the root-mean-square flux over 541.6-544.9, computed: 131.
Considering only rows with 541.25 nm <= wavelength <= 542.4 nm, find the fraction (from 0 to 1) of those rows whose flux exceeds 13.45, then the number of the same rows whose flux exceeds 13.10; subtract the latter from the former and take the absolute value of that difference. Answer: 1.0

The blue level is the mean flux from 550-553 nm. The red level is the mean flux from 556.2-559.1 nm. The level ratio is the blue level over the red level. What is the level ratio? 0.91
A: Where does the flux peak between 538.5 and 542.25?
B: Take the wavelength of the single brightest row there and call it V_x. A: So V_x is 539.941 nm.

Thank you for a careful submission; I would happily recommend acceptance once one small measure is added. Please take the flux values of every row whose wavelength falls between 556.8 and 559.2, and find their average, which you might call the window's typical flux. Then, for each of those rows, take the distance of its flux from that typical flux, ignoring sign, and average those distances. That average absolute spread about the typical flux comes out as 0.90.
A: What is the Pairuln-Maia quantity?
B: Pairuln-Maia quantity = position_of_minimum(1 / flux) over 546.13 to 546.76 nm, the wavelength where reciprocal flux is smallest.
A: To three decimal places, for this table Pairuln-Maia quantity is 546.445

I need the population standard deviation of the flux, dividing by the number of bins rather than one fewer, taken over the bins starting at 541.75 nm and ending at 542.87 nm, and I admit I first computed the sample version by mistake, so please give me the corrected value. 0.37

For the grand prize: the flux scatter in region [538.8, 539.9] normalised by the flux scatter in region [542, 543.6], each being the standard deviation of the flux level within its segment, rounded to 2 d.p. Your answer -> 0.33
